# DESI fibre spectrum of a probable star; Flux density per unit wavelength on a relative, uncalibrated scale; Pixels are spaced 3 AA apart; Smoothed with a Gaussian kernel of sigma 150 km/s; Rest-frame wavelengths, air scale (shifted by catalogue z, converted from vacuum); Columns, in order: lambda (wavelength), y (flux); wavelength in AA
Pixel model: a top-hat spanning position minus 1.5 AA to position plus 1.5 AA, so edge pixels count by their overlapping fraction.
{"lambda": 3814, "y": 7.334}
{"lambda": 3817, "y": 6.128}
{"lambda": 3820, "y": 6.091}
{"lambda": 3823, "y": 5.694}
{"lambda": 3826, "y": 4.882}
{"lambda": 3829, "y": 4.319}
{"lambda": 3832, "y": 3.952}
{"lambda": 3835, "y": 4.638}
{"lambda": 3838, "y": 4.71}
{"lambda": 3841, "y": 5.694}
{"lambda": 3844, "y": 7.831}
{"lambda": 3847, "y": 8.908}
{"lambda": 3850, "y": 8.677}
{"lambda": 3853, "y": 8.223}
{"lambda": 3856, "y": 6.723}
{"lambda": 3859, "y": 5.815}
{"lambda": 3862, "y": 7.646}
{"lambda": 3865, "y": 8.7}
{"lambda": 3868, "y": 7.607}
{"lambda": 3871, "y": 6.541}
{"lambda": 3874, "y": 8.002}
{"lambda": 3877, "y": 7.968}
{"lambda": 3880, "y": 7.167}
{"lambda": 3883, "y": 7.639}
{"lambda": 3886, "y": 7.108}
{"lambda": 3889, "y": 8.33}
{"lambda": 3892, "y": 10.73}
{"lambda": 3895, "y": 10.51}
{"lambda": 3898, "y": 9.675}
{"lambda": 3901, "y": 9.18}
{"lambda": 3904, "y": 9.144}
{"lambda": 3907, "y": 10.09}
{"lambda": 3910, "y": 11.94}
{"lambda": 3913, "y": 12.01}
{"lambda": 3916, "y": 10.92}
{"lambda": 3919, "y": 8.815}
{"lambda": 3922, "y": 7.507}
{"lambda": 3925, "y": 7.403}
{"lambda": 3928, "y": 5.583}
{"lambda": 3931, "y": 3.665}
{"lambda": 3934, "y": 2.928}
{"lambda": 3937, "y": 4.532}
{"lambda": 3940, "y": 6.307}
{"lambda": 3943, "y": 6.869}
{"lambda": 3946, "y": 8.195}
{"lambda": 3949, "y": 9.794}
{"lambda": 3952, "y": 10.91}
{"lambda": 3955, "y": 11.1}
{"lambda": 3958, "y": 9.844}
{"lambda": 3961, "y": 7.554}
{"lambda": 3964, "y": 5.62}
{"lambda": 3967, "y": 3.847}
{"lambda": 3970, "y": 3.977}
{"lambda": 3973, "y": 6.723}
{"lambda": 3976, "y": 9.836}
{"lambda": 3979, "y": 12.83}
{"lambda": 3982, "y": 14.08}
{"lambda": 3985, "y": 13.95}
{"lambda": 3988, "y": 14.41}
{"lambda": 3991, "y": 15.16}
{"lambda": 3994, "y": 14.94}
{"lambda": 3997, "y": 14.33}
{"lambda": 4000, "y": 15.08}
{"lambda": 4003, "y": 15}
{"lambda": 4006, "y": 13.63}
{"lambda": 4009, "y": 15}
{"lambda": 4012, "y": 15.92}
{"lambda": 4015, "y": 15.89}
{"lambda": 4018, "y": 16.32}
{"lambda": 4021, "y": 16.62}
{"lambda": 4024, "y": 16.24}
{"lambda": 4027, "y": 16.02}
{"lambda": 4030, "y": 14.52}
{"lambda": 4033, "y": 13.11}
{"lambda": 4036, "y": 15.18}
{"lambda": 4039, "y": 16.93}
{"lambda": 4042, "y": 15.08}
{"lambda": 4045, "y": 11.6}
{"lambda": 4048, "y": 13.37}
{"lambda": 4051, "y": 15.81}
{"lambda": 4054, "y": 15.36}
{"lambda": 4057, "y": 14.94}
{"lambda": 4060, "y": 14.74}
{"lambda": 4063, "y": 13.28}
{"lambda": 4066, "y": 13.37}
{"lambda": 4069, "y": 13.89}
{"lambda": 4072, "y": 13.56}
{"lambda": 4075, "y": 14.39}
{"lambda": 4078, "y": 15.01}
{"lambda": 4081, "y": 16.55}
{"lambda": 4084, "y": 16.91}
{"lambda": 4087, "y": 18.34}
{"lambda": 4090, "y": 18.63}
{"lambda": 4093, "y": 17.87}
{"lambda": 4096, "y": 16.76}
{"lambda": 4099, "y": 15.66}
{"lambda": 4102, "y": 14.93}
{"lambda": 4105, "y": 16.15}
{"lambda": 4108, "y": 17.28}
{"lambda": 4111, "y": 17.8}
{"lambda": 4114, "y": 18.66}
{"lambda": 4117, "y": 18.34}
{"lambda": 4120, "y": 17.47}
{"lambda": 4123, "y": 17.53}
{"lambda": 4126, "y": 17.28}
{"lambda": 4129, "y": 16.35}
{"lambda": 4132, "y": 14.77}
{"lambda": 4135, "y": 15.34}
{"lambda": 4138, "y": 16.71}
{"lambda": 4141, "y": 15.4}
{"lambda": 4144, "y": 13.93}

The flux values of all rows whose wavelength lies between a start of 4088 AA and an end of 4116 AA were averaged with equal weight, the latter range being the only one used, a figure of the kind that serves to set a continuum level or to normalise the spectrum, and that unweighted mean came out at 17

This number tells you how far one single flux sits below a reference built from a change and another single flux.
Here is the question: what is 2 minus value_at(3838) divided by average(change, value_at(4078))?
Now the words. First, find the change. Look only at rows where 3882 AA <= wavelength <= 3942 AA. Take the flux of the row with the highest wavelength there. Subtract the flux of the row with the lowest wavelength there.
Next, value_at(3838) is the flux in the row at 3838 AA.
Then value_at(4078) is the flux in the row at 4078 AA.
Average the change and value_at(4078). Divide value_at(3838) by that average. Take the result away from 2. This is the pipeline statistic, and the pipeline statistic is 1.3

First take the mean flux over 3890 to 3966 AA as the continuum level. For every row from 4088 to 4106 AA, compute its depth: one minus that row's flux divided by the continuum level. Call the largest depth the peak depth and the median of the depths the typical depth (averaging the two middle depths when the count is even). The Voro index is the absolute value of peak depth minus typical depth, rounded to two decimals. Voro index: 0.18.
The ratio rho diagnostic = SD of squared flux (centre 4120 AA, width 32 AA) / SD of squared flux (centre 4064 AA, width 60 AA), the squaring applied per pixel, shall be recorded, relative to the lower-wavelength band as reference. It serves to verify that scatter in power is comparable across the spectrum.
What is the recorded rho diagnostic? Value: 0.7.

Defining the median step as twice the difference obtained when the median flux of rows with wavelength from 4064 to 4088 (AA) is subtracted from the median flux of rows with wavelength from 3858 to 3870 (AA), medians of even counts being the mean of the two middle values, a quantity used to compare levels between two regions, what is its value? -14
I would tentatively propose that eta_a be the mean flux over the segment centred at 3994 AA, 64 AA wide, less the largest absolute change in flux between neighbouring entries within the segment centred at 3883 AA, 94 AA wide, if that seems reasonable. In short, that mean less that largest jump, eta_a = 10.4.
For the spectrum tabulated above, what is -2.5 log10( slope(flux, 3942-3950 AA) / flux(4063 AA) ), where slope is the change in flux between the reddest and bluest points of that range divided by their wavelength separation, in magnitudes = 3.6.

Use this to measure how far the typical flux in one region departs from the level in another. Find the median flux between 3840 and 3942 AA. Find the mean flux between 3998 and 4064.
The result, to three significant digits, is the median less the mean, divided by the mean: -0.473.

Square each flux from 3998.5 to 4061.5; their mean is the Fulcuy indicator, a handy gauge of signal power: 229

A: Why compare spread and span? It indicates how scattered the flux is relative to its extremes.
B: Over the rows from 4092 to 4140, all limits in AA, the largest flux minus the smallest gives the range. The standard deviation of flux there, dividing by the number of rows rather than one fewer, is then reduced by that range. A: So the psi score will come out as -2.7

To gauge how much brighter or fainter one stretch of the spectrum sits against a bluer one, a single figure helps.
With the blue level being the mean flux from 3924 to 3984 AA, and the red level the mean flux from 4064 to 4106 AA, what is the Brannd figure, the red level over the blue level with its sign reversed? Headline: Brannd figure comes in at -2.1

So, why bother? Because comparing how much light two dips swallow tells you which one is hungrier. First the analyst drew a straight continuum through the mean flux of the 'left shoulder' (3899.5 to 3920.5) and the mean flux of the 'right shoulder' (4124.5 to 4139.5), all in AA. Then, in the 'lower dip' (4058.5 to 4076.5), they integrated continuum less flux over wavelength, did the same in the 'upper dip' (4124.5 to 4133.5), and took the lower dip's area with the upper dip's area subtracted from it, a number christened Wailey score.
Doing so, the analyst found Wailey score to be 11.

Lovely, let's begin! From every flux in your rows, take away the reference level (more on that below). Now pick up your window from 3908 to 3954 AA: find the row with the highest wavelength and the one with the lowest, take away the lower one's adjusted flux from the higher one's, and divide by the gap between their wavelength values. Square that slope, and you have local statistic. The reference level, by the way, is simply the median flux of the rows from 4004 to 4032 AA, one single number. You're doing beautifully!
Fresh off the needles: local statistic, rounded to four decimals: 0.0006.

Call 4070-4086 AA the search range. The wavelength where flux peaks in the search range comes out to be 4084 AA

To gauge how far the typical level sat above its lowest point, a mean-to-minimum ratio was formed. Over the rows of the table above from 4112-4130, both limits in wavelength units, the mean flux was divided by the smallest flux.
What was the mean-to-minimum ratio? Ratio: 1.1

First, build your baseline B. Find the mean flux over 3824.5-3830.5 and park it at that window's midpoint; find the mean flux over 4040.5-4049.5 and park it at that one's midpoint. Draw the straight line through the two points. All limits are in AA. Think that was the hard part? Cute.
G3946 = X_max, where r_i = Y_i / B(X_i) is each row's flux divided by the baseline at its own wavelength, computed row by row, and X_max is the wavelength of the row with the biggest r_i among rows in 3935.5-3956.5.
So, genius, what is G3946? 3955 AA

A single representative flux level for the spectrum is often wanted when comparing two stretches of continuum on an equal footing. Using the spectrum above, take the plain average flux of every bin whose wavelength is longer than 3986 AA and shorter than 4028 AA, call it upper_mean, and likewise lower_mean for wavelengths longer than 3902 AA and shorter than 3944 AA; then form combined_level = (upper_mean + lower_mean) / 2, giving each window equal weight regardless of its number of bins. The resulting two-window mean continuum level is 11.51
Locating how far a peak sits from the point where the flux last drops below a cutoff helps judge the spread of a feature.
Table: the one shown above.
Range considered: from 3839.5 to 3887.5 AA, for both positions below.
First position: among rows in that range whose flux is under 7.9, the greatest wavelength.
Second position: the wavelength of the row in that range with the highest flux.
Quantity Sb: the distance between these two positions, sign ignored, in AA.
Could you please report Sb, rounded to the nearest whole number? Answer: 39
